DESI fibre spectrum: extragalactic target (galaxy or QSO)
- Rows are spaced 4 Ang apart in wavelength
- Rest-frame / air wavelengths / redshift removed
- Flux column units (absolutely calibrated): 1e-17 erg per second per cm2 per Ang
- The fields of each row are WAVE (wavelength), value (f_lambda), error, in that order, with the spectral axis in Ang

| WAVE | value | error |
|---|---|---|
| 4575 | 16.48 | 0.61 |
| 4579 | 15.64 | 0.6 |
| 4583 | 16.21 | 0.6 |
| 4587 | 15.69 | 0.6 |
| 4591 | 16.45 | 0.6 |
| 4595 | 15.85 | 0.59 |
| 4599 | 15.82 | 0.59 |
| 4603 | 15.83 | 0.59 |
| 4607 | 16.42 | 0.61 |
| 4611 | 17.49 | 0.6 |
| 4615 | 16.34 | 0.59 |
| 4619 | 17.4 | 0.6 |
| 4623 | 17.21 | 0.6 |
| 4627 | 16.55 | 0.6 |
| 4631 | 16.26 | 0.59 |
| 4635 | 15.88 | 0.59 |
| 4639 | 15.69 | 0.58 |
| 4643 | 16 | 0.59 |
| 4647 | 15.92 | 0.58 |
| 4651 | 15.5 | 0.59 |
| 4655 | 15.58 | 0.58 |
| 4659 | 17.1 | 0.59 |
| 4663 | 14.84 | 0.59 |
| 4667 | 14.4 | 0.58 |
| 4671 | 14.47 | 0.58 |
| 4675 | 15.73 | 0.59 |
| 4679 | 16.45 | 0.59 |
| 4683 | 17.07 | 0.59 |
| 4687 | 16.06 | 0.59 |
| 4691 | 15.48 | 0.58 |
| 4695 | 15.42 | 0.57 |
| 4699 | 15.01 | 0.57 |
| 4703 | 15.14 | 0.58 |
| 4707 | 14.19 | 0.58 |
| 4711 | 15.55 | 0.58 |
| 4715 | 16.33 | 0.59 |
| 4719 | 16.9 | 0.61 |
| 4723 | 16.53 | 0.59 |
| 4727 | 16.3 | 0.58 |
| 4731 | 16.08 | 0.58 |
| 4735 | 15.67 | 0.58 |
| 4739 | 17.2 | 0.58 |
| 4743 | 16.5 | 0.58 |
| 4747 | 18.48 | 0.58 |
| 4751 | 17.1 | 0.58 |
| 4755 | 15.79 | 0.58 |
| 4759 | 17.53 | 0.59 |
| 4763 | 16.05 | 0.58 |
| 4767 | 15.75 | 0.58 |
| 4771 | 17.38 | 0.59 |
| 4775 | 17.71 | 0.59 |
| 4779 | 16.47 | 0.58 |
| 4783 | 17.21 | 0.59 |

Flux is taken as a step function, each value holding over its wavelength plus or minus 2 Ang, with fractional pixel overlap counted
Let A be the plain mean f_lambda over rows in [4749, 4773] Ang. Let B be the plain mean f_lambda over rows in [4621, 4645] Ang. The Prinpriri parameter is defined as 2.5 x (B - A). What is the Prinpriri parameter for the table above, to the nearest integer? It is -1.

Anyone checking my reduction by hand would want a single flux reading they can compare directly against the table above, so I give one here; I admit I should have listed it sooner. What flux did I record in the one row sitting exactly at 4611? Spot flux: 17.49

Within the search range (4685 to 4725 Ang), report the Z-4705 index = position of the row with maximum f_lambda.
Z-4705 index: 4719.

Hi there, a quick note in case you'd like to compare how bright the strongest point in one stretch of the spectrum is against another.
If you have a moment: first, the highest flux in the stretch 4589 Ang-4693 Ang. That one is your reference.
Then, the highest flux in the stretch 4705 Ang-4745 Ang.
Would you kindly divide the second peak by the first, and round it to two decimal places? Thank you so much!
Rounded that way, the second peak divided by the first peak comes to 0.98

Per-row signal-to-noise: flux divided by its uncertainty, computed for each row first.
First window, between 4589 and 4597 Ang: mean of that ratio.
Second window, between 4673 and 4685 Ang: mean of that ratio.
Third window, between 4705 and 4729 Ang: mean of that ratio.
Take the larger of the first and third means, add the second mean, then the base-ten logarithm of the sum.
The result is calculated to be 1.740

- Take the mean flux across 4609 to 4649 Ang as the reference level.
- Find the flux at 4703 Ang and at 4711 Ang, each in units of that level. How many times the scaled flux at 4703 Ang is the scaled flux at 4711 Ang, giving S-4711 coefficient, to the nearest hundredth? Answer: 1.03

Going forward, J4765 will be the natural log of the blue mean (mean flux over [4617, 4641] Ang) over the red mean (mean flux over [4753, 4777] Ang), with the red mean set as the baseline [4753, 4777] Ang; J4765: -0.012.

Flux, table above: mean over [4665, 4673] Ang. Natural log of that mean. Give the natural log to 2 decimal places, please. 2.67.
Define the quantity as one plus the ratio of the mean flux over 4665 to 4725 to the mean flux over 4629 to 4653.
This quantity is 1.986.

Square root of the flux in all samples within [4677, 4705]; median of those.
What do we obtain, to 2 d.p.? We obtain 3.93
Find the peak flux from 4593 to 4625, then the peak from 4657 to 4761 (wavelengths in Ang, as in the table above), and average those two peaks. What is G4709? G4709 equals 18.0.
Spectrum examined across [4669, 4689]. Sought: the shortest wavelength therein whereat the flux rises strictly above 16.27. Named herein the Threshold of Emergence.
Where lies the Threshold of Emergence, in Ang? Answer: 4679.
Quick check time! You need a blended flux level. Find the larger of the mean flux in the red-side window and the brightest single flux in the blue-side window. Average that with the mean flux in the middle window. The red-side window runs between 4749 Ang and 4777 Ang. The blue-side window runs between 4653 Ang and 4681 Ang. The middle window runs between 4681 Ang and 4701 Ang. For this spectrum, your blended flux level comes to 16.5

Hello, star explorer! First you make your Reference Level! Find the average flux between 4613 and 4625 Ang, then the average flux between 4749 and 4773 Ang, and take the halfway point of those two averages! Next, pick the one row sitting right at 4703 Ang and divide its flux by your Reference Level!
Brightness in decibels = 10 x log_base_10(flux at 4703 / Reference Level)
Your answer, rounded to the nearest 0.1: -0.4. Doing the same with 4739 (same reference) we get 0.1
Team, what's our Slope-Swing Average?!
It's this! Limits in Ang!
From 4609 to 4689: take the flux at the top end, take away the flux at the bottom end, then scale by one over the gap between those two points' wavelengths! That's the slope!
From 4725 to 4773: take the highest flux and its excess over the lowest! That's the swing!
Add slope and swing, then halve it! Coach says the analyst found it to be 1.40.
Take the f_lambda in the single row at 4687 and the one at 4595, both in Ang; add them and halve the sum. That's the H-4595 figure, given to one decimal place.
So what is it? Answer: 16.0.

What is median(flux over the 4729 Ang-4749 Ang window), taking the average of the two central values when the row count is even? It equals 16.5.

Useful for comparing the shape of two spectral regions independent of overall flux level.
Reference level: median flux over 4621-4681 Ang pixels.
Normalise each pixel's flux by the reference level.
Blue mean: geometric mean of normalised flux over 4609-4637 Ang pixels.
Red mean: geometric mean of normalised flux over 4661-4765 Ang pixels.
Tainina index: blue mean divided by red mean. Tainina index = 1.047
